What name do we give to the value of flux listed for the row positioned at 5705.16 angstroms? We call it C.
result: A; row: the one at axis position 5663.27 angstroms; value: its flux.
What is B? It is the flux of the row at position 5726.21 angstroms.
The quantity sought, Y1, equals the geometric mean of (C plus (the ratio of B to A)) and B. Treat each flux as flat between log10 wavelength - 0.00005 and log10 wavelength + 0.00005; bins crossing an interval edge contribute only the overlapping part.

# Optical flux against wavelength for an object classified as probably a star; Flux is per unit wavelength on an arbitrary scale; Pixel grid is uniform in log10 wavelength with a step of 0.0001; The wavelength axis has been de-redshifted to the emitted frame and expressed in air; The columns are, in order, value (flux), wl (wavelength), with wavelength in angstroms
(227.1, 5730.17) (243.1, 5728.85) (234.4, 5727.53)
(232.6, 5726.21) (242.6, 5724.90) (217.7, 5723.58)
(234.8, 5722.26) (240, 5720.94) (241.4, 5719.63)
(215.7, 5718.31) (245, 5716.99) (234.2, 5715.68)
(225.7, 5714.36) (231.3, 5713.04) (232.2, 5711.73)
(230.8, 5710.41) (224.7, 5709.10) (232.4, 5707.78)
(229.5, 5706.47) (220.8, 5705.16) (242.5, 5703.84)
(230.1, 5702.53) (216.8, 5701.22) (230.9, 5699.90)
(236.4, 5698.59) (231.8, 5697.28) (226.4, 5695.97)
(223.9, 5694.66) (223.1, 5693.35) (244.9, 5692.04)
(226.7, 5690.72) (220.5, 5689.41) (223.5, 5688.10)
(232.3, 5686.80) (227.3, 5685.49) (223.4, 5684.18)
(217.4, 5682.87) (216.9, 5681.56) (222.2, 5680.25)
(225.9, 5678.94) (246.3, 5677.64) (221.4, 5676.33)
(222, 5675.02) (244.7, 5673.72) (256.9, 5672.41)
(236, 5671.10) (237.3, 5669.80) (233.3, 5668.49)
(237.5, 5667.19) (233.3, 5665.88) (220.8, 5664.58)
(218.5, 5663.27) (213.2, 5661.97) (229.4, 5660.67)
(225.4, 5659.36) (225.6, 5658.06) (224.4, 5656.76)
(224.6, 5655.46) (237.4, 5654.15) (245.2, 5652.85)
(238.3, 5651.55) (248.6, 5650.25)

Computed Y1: 227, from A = 218.5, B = 232.6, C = 220.8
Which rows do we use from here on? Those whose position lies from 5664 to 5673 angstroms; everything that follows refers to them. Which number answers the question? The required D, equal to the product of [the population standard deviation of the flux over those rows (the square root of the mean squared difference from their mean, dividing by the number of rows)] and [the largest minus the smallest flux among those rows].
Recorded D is 357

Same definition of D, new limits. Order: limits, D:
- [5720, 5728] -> 198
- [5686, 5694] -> 200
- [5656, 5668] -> 171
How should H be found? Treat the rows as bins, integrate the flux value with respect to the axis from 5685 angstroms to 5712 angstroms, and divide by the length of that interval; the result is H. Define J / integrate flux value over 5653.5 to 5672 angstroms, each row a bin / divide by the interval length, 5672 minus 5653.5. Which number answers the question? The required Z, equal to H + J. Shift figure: 458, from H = 229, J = 229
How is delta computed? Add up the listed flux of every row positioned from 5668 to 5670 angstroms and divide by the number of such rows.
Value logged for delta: 235.3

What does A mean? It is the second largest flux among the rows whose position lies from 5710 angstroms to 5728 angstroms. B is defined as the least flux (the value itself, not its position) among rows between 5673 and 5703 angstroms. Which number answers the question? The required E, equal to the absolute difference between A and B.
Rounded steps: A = 242.6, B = 216.8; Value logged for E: 26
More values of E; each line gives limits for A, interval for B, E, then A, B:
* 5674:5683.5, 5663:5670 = 7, 225.9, 218.5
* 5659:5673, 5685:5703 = 21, 237.5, 216.8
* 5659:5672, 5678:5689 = 20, 237.3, 216.9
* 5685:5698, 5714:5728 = 17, 232.3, 215.7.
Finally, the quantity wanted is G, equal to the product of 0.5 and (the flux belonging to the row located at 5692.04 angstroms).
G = 122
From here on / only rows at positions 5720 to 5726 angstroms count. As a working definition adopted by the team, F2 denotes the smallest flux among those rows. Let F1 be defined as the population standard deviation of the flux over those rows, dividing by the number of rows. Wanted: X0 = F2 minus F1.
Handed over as 208.0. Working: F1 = 10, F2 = 217.7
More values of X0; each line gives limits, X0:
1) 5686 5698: 213.5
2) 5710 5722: 207.4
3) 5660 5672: 204.7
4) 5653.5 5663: 206.5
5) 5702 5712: 214.9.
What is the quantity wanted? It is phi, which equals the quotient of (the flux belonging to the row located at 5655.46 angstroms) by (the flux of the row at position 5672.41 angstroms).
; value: 0.87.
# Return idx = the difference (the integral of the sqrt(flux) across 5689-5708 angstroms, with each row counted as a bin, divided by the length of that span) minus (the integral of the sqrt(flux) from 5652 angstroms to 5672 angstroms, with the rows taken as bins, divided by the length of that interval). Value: -0.02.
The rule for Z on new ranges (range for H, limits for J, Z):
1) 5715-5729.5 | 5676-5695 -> 461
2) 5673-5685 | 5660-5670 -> 454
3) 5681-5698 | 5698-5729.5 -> 458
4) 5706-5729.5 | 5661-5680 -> 464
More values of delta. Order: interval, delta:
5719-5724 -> 233.5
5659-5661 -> 227.4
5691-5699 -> 231.1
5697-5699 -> 234.1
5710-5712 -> 231.5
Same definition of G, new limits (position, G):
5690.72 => 113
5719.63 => 121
